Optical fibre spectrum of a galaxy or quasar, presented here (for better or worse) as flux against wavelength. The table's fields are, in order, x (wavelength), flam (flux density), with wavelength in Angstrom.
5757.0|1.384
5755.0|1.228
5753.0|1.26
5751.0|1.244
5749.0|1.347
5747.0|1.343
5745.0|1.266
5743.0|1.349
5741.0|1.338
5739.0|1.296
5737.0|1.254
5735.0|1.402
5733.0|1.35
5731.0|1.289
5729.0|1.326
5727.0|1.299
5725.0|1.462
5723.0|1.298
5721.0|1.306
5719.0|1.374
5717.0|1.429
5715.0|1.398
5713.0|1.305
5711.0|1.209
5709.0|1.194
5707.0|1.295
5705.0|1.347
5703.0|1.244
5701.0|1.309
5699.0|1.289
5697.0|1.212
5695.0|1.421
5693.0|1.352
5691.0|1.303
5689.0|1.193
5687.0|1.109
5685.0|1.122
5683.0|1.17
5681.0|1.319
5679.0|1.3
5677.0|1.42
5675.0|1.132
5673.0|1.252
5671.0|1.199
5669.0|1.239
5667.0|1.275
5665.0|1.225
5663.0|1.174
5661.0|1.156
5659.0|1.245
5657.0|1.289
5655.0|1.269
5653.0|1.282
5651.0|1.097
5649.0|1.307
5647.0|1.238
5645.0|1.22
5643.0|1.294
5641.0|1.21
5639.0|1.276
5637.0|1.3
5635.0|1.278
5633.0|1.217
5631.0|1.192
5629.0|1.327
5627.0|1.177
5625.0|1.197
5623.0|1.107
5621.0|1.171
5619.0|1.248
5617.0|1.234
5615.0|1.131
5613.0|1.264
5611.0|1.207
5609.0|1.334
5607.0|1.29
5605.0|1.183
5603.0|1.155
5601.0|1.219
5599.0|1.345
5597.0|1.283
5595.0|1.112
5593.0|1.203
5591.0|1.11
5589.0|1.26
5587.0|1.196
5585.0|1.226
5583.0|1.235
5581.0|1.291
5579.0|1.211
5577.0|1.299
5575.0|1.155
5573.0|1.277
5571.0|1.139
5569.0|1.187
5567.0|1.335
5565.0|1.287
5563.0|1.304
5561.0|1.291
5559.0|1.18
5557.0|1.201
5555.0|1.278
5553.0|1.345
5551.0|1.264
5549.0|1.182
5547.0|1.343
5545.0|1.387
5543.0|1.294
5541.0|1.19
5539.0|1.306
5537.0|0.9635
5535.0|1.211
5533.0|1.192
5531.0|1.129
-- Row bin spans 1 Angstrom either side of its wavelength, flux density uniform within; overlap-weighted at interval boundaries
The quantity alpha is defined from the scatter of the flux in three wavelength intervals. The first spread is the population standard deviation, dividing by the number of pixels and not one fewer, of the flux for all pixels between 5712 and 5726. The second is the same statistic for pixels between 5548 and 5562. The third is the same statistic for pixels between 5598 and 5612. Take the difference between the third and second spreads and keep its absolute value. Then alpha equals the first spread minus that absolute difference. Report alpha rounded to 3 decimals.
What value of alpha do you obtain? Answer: 0.050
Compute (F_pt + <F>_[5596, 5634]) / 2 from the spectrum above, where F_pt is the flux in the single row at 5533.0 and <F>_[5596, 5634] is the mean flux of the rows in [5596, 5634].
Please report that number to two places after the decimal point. 1.21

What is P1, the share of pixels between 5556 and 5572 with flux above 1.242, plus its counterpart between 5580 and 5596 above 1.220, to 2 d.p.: 1.00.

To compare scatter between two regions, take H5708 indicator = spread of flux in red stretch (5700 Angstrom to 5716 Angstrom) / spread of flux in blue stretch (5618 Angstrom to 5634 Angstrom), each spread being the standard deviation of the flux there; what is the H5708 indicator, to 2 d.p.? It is 1.08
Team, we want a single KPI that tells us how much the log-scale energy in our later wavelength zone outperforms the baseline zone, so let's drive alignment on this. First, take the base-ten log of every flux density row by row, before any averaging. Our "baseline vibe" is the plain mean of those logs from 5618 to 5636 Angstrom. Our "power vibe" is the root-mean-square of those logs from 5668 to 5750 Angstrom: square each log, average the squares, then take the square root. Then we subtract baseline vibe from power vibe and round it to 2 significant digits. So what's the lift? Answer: 0.031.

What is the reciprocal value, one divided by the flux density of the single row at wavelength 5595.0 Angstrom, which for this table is 0.899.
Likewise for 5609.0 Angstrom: 0.750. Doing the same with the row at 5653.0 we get 0.780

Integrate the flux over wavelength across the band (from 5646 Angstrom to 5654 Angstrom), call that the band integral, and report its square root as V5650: 3.14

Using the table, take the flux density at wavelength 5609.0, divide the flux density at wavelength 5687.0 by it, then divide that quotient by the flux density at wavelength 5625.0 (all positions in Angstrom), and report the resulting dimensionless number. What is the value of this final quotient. 0.695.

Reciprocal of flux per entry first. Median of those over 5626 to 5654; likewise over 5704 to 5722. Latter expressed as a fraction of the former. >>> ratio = 0.96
